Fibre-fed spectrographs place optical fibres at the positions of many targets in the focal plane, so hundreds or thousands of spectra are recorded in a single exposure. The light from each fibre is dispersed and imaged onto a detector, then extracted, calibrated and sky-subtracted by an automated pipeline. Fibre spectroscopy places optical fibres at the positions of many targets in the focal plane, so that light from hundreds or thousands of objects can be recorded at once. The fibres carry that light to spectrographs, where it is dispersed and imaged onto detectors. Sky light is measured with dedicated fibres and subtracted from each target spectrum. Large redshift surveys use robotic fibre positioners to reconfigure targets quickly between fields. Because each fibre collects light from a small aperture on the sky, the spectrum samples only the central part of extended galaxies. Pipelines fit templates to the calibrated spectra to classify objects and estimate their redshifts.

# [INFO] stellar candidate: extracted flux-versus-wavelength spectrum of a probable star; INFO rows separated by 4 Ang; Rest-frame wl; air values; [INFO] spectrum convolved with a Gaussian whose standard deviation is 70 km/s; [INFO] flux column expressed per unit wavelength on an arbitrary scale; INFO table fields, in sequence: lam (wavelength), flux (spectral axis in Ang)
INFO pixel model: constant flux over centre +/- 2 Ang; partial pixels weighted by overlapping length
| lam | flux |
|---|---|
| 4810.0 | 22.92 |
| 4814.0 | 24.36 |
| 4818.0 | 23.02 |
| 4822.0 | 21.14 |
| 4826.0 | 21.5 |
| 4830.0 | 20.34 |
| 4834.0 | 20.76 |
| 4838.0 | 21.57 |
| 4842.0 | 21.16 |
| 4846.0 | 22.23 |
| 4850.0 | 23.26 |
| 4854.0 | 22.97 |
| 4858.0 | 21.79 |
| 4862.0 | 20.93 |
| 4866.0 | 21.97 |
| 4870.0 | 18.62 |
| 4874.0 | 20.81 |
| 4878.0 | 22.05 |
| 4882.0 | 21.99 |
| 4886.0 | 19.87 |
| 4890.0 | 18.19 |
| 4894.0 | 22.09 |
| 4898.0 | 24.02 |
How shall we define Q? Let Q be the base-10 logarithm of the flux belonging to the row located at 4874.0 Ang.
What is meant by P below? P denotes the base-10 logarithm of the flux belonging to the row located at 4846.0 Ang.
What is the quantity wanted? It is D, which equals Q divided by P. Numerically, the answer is 0.98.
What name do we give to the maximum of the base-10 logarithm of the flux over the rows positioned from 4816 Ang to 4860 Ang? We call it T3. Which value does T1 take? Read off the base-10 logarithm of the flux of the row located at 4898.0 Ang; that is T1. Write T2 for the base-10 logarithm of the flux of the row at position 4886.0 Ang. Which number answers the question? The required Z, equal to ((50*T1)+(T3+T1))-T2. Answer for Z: 70.5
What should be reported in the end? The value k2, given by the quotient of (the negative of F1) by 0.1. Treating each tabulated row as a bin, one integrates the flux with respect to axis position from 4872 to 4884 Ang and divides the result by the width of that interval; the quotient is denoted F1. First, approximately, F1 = 21.6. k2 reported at -216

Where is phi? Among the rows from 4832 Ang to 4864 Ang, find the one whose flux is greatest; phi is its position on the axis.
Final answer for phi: 4850.0 Ang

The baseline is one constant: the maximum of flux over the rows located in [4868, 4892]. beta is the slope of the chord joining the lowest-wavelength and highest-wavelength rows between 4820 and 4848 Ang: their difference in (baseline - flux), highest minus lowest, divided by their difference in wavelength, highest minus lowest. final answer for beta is -0.05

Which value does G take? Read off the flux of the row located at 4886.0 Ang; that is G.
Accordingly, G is 19.87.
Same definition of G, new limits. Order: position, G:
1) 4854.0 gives 22.97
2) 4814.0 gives 24.36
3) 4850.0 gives 23.26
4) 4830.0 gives 20.34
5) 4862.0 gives 20.93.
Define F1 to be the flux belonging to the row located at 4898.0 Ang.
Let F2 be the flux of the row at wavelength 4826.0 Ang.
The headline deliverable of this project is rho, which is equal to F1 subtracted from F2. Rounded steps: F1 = 24.02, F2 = 21.5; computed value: -2.5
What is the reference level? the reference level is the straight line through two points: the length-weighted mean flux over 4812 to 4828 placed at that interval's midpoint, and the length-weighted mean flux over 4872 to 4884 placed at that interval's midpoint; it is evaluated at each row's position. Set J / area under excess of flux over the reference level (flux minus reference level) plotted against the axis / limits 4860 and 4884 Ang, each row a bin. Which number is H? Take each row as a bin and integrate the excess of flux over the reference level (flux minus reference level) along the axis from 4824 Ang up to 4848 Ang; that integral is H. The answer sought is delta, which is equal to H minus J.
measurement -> -8.5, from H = -24.0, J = -16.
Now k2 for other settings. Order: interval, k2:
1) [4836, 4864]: -220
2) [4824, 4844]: -211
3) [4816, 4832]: -215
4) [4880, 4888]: -209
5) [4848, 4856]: -231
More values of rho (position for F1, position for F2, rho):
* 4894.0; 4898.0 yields 1.9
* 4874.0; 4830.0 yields -0.5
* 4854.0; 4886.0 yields -3.1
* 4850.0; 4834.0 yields -2.5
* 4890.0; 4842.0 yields 3.0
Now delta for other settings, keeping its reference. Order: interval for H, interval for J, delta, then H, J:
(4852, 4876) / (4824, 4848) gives 8.4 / -15.6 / -24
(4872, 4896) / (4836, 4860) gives -18.7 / -16.6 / 2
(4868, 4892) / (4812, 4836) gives -17.8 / -31.9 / -14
